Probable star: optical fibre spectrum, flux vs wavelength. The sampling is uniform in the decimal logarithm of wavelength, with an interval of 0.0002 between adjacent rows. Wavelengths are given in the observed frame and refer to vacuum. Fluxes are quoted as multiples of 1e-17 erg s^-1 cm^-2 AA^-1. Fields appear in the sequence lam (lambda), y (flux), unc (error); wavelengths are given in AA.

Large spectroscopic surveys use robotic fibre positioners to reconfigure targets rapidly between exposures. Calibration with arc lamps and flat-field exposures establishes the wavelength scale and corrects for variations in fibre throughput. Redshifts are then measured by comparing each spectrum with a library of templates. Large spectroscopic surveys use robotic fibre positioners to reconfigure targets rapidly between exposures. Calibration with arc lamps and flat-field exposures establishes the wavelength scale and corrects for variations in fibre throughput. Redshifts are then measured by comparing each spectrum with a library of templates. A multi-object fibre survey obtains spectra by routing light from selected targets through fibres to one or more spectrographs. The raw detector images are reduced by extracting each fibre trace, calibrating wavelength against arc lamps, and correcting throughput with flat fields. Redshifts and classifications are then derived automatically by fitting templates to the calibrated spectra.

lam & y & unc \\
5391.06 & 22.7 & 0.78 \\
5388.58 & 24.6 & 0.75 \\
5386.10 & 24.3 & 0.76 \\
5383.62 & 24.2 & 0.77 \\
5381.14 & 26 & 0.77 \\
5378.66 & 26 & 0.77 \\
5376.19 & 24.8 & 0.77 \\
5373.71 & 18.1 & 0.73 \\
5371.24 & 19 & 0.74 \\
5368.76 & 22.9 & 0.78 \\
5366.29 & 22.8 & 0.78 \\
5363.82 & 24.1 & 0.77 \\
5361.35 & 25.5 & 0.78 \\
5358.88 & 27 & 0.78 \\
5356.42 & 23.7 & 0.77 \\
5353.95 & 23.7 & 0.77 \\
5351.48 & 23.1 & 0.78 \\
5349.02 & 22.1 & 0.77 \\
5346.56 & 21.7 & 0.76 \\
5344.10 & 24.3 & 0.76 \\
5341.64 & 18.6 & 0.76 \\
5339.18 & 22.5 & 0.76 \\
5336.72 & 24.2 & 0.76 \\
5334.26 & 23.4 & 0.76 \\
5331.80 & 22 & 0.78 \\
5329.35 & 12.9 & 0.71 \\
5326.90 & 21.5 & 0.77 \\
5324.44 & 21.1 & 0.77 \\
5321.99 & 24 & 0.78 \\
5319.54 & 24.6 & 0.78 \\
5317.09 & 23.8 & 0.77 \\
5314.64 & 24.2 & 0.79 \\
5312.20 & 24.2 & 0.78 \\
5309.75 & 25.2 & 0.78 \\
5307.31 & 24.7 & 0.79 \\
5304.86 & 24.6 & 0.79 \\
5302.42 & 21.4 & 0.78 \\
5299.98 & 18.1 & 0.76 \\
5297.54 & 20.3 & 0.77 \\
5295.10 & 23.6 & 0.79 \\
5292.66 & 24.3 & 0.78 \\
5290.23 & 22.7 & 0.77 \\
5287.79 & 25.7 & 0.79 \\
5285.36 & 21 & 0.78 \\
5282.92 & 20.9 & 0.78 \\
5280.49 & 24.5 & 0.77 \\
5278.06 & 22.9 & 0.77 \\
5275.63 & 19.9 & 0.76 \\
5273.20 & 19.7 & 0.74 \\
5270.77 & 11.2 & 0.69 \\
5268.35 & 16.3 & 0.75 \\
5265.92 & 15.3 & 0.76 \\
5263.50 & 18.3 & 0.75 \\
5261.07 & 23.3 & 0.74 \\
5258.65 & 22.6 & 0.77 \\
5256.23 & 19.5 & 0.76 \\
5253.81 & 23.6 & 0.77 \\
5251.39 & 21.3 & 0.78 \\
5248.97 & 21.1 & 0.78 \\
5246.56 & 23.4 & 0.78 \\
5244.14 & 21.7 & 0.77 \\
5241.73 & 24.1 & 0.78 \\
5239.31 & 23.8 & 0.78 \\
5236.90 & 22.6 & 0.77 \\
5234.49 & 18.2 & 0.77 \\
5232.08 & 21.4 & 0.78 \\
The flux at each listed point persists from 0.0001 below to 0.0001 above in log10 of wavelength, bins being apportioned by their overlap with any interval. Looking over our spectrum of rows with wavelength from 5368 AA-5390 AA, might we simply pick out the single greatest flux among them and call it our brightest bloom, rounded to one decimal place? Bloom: 26.0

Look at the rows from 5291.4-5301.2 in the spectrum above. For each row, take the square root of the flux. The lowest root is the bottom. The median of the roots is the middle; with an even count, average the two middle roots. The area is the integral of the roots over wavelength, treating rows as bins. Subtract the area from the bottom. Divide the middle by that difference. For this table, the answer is -0.11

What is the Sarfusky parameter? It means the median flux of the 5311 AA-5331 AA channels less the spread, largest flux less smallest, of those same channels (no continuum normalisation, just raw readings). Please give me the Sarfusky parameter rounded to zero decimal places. 12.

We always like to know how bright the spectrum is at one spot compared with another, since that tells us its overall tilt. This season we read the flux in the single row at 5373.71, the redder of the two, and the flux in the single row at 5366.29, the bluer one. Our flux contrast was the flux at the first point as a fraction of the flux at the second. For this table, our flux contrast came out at 0.79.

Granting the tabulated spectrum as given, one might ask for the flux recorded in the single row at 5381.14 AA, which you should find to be 26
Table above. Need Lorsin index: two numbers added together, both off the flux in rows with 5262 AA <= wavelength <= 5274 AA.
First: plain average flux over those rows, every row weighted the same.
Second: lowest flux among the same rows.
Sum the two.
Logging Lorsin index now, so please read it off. 27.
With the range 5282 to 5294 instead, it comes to 44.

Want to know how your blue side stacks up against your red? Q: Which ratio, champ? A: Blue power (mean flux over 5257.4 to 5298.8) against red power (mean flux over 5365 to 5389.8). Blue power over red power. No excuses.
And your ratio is 0.89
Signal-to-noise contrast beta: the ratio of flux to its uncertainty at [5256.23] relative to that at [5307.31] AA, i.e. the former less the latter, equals -6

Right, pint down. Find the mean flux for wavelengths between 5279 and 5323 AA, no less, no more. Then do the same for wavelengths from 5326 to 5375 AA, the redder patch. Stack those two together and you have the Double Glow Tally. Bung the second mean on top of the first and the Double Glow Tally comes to 45.4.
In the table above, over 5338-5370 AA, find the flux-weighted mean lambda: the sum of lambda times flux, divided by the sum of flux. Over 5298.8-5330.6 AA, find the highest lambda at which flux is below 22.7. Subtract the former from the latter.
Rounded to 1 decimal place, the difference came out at -25.0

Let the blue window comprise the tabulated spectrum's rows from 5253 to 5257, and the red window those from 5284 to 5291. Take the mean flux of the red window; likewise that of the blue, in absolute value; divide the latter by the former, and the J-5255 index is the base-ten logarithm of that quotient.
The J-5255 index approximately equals -0.03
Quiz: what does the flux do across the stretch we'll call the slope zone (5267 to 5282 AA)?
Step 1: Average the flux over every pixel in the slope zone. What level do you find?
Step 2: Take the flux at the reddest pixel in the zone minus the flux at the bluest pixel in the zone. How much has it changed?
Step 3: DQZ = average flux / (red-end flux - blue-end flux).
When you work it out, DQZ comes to 2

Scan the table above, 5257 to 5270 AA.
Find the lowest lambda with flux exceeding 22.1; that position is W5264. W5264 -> 5258.65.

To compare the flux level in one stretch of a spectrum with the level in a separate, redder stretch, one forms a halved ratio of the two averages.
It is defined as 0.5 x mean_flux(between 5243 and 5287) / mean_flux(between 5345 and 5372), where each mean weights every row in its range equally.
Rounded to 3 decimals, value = 0.438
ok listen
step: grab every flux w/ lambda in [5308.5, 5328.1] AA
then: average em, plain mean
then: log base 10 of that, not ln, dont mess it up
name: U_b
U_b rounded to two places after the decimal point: 1.37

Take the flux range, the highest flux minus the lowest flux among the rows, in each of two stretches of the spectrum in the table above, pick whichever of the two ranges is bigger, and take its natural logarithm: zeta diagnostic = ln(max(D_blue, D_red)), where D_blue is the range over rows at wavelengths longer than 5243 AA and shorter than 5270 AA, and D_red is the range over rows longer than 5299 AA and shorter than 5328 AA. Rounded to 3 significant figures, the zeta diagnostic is 2.12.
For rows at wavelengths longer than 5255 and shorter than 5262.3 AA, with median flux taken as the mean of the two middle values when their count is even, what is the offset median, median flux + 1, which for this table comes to 23.6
